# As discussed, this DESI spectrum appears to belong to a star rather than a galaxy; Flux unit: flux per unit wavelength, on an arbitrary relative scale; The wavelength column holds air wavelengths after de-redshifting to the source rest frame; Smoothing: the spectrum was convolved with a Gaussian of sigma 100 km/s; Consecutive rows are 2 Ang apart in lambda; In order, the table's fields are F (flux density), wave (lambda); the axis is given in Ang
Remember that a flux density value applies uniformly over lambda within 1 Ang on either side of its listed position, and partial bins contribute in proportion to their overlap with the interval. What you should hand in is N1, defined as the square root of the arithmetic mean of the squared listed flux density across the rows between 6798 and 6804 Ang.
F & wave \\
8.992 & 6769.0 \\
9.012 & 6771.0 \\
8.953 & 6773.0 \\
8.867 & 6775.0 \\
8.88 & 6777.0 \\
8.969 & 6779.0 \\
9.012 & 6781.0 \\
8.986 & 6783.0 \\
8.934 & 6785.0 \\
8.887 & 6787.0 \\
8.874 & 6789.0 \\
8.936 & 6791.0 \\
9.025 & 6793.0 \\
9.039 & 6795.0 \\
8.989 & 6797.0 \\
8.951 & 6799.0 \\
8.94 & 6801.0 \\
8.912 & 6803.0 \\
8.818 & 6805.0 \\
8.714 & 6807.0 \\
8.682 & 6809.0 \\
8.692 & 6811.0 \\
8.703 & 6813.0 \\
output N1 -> 8.93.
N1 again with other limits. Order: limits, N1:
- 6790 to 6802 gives 8.98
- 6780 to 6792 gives 8.94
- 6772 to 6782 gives 8.94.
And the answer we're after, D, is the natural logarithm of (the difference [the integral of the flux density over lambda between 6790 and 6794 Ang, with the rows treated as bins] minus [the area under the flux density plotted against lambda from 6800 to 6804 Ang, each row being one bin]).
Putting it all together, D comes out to -1.5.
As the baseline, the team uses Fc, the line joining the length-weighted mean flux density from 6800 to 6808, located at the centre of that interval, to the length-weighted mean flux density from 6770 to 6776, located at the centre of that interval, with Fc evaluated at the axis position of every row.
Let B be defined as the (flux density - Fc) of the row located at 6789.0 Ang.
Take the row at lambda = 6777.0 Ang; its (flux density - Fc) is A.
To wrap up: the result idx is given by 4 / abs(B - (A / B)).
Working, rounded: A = -0.05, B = -0.02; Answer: 1.5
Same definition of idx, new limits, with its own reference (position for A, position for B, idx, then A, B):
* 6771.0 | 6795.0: 19.0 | 0.06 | 0.16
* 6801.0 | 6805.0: 1.2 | 0.08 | -0.02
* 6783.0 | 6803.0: 3.6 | 0.07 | 0.06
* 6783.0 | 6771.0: 3.5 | 0.07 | 0.06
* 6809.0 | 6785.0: 0.8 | -0.15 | 0.03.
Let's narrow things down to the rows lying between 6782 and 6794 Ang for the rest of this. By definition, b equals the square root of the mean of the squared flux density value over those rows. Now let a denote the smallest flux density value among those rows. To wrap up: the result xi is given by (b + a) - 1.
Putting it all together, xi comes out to 16.8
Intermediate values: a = 8.874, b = 8.940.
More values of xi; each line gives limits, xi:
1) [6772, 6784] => 16.8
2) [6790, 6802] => 16.9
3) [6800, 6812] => 16.5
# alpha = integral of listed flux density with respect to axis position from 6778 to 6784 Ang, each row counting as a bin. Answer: 53.9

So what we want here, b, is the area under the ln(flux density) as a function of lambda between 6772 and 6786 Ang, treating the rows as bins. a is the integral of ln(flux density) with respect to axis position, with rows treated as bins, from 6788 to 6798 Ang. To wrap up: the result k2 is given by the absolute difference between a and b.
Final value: 9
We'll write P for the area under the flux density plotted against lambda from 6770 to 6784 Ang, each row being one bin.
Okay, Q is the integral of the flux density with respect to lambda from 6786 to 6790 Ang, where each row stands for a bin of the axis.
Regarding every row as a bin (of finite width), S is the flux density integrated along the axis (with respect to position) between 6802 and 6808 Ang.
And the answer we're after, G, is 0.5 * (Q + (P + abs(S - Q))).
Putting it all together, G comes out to 89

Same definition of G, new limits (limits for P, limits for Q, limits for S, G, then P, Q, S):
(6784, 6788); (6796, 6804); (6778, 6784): 62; 36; 72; 54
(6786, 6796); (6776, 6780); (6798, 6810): 98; 90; 36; 106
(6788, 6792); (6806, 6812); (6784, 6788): 52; 36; 52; 36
